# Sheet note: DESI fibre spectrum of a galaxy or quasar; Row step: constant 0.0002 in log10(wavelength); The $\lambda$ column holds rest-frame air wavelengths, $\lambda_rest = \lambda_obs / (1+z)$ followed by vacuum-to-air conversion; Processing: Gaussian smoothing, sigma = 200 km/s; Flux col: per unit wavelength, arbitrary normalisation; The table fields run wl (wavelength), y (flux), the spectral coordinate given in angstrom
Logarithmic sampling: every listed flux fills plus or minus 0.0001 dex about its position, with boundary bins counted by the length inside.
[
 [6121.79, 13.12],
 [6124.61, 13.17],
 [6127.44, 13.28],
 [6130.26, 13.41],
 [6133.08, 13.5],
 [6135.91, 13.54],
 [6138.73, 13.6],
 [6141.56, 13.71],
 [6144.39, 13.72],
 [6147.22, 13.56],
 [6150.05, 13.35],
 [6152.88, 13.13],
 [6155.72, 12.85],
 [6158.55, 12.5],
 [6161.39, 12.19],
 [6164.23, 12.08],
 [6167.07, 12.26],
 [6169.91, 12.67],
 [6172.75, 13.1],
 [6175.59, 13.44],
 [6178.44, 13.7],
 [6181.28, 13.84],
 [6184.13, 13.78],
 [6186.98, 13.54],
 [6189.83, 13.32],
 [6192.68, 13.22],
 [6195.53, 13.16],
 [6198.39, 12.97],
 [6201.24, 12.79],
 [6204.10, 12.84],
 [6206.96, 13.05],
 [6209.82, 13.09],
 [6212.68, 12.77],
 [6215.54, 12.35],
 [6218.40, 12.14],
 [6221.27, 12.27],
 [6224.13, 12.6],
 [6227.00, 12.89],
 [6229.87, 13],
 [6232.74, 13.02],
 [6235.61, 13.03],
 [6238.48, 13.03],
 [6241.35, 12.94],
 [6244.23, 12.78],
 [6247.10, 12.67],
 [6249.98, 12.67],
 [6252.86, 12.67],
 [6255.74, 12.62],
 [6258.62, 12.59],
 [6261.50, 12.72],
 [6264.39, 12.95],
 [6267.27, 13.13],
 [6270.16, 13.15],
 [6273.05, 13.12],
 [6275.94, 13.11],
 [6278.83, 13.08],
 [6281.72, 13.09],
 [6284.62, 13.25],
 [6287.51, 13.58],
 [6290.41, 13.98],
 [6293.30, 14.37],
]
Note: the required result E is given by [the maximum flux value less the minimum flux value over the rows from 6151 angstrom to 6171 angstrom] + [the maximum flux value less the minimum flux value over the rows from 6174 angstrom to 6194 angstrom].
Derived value 1.7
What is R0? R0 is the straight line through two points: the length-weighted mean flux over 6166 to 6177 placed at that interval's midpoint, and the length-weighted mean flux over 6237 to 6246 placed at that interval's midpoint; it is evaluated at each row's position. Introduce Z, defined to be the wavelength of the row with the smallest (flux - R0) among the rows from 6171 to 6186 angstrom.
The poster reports 6172.75 angstrom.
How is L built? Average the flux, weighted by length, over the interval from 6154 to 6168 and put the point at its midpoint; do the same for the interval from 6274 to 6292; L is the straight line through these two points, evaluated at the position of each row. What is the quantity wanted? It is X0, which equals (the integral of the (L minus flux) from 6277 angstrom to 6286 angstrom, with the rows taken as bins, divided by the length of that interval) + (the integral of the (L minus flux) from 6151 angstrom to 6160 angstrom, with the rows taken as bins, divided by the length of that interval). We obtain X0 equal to -0.3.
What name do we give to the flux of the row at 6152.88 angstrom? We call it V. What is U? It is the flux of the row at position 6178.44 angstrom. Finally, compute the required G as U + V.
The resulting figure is 26.8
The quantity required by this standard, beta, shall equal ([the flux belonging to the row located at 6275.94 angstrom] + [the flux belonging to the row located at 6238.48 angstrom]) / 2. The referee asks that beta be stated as 13.1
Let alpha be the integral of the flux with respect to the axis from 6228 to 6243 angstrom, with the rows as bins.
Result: 195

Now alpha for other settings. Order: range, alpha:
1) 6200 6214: 181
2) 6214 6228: 174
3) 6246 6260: 177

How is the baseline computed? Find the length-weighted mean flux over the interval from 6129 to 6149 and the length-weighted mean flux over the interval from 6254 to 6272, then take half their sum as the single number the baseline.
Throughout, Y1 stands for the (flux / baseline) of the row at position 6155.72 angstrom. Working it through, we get 0.97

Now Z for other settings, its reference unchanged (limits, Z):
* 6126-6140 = 6127.44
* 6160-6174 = 6164.23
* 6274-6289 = 6278.83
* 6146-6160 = 6158.55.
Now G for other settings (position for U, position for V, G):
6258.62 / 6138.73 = 26.2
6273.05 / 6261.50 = 25.8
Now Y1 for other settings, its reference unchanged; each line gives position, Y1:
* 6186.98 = 1.02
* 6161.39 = 0.92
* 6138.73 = 1.03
